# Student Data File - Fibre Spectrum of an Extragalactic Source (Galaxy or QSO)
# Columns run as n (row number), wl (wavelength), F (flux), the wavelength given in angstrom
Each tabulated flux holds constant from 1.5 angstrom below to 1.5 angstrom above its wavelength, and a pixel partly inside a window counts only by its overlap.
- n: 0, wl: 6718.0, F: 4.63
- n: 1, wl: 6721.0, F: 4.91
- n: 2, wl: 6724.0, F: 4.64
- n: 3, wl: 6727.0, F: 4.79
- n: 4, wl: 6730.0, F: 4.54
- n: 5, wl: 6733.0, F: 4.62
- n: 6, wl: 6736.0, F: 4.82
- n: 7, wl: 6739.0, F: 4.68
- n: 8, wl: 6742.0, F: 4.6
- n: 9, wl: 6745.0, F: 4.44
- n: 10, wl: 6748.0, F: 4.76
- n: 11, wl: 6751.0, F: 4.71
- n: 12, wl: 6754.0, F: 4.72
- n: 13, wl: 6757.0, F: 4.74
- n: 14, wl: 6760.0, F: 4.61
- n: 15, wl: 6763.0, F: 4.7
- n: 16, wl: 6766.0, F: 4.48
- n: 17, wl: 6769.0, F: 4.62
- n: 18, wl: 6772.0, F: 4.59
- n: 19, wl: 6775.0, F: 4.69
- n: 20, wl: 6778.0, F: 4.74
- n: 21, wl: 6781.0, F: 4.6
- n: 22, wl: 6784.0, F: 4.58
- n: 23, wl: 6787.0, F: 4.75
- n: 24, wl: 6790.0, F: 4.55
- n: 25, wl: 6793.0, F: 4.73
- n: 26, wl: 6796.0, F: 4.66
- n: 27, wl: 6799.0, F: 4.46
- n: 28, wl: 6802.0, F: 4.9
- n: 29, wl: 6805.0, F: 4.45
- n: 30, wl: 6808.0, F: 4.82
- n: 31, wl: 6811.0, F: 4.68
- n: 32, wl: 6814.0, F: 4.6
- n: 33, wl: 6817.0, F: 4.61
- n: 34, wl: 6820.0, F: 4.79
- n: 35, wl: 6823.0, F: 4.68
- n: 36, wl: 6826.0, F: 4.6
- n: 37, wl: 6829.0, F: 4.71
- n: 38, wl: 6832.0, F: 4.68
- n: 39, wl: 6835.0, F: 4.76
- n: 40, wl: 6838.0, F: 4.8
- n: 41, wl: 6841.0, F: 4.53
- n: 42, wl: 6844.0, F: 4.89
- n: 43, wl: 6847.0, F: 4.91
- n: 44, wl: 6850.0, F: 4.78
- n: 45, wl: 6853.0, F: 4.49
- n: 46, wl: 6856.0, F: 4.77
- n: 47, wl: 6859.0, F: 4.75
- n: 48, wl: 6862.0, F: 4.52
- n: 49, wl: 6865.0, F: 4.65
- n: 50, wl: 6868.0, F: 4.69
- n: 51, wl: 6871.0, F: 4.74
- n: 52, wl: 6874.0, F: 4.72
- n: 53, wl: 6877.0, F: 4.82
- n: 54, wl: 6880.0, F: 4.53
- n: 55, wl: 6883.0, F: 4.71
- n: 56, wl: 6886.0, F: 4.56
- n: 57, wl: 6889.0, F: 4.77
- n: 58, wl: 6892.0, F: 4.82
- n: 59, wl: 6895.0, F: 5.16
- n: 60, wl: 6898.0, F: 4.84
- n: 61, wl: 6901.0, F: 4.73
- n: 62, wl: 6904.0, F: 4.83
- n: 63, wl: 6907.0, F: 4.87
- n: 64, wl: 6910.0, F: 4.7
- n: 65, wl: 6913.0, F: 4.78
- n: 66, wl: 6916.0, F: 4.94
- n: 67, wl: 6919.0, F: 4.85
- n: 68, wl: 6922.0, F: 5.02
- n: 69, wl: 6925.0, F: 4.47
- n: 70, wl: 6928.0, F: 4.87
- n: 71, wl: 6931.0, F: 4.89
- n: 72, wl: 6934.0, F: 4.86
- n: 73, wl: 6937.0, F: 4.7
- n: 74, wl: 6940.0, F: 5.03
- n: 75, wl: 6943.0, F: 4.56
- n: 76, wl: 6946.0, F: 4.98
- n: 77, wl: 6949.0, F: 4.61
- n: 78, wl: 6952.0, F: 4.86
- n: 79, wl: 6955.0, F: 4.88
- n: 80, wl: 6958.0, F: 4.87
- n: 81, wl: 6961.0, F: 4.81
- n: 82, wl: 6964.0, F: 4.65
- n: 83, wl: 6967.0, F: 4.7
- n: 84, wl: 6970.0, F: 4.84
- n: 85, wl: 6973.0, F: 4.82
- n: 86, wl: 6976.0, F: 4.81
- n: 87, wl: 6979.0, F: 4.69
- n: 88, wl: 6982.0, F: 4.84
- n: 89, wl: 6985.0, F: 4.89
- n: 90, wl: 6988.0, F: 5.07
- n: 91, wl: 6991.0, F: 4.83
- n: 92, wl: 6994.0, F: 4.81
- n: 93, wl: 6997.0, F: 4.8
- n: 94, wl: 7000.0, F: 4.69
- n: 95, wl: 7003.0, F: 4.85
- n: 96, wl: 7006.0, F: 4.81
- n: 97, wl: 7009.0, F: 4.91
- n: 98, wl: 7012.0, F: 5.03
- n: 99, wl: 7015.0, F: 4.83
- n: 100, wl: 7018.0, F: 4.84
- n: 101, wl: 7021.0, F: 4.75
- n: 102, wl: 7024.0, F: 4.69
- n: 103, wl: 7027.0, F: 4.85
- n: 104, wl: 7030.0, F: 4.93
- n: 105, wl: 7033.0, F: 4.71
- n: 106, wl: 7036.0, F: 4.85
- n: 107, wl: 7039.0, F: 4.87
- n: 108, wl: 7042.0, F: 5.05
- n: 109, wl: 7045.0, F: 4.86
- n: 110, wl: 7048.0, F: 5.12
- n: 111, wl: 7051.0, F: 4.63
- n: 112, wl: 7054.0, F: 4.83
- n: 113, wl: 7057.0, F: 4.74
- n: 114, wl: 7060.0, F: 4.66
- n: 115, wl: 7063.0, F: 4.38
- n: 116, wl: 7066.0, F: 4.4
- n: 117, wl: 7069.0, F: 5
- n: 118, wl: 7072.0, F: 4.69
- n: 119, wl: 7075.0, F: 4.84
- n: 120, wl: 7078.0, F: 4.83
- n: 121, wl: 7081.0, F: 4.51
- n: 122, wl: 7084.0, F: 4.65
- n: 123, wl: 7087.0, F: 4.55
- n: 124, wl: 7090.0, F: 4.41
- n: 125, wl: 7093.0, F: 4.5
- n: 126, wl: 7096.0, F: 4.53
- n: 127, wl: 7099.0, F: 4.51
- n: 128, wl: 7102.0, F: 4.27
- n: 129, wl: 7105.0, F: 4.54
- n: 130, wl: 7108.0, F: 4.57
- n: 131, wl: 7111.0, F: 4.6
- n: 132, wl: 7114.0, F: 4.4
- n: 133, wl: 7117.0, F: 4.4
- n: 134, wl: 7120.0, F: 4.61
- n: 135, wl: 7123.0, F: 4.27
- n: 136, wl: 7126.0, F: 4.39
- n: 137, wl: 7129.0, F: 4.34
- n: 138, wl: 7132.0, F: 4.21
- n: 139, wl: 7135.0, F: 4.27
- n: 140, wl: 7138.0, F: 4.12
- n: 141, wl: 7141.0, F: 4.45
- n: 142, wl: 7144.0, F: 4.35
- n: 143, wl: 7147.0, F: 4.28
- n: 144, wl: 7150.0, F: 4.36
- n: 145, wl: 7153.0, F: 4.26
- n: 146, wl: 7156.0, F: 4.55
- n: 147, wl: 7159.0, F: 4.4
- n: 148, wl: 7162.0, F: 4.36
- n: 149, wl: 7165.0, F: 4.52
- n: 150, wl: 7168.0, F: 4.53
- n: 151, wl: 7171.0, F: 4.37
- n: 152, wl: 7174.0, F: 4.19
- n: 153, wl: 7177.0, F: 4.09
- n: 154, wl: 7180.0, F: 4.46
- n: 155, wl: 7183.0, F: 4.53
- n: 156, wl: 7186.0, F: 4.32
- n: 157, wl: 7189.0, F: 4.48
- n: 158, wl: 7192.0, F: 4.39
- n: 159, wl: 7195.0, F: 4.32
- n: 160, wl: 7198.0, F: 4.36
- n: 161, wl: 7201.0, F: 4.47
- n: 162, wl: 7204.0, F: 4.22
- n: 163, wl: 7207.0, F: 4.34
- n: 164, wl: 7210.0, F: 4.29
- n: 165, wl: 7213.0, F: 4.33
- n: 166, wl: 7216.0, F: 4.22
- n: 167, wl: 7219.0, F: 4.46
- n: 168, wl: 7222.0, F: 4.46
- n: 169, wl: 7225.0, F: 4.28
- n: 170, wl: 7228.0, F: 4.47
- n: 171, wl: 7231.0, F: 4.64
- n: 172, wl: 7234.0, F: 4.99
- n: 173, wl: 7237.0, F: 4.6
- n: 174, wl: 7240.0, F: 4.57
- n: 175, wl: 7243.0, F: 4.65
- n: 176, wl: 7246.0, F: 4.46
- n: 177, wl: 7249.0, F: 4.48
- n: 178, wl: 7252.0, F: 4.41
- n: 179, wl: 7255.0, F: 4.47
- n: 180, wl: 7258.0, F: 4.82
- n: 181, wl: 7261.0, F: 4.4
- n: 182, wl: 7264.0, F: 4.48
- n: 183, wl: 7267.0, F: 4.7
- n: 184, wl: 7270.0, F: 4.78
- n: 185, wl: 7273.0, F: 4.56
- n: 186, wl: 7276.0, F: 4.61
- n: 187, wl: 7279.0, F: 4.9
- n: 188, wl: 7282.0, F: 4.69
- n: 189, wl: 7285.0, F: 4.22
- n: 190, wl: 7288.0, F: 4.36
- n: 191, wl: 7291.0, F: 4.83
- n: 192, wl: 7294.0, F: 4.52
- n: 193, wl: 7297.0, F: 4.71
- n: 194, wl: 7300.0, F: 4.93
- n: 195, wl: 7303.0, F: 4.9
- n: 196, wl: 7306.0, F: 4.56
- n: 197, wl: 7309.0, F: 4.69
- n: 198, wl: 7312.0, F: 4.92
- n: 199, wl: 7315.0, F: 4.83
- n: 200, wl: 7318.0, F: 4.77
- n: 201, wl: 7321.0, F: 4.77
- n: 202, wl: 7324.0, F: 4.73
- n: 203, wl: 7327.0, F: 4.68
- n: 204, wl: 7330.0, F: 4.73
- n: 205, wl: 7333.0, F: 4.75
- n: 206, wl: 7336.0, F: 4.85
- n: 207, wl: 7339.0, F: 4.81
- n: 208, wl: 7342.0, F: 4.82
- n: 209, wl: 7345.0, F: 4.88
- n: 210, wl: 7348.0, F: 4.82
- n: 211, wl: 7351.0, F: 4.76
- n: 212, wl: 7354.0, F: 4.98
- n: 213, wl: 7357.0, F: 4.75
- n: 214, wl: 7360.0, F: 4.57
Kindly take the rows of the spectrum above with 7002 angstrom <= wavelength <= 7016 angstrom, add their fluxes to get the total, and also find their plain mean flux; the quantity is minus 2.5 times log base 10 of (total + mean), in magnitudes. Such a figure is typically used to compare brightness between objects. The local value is -3.67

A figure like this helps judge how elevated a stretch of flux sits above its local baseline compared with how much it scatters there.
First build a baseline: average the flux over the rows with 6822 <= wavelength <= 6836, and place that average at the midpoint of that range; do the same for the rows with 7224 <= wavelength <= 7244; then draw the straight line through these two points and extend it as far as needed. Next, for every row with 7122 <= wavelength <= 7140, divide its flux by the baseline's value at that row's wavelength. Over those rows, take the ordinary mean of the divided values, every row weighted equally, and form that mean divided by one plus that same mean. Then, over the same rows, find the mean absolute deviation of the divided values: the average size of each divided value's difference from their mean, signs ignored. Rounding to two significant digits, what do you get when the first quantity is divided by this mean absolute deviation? 33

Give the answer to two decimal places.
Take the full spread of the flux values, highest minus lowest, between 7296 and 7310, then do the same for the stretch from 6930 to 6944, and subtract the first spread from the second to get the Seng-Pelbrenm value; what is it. 0.10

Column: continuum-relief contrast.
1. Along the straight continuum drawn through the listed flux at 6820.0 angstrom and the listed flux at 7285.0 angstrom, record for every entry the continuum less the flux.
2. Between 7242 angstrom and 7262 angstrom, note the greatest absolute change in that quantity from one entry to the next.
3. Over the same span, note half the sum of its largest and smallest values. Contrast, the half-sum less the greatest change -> -0.77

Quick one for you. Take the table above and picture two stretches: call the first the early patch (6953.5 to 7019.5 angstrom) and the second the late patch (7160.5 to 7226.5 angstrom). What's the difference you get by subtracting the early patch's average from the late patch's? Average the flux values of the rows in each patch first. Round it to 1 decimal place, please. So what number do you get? -0.5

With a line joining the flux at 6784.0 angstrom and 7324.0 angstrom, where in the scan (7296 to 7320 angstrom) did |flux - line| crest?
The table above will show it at 7300.0 angstrom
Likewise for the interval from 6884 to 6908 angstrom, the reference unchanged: 6895.0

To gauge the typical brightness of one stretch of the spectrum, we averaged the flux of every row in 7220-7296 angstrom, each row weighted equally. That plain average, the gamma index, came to 4.57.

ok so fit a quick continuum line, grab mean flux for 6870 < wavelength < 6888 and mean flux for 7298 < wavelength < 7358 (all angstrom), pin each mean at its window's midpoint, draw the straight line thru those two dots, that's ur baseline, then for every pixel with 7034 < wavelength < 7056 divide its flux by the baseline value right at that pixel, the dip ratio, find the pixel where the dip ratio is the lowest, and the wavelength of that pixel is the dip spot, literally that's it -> 7051.0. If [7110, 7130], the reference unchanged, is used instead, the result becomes 7123.0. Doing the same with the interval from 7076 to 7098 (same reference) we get 7090.0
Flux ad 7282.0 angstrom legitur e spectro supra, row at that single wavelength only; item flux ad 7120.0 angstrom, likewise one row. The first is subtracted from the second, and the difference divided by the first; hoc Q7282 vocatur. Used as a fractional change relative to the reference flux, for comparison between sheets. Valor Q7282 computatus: -0.02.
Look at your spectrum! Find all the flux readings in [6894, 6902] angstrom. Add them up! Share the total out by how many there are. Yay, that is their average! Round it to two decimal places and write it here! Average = 4.91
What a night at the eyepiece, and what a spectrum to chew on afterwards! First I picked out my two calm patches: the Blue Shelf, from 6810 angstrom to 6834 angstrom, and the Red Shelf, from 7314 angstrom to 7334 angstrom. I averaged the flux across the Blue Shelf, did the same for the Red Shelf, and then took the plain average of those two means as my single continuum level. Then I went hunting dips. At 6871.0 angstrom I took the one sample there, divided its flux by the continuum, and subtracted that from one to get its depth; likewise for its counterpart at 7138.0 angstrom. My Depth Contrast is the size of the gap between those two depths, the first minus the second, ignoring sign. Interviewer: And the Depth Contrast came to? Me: 0.13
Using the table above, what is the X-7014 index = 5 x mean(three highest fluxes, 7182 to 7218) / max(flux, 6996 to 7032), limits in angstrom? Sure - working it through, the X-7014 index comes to 4.5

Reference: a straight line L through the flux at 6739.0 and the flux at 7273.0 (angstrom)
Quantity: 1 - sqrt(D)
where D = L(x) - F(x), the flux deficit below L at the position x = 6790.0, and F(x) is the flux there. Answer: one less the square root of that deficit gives 0.66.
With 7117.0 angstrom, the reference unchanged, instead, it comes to 0.56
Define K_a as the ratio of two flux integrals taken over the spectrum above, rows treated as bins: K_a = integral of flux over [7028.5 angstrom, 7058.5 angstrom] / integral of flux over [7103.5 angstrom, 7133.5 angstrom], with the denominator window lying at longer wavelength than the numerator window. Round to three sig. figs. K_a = 1.10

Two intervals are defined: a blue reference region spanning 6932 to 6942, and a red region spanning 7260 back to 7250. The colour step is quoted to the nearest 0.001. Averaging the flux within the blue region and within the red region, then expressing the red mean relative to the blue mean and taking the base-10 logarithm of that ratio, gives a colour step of -0.027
